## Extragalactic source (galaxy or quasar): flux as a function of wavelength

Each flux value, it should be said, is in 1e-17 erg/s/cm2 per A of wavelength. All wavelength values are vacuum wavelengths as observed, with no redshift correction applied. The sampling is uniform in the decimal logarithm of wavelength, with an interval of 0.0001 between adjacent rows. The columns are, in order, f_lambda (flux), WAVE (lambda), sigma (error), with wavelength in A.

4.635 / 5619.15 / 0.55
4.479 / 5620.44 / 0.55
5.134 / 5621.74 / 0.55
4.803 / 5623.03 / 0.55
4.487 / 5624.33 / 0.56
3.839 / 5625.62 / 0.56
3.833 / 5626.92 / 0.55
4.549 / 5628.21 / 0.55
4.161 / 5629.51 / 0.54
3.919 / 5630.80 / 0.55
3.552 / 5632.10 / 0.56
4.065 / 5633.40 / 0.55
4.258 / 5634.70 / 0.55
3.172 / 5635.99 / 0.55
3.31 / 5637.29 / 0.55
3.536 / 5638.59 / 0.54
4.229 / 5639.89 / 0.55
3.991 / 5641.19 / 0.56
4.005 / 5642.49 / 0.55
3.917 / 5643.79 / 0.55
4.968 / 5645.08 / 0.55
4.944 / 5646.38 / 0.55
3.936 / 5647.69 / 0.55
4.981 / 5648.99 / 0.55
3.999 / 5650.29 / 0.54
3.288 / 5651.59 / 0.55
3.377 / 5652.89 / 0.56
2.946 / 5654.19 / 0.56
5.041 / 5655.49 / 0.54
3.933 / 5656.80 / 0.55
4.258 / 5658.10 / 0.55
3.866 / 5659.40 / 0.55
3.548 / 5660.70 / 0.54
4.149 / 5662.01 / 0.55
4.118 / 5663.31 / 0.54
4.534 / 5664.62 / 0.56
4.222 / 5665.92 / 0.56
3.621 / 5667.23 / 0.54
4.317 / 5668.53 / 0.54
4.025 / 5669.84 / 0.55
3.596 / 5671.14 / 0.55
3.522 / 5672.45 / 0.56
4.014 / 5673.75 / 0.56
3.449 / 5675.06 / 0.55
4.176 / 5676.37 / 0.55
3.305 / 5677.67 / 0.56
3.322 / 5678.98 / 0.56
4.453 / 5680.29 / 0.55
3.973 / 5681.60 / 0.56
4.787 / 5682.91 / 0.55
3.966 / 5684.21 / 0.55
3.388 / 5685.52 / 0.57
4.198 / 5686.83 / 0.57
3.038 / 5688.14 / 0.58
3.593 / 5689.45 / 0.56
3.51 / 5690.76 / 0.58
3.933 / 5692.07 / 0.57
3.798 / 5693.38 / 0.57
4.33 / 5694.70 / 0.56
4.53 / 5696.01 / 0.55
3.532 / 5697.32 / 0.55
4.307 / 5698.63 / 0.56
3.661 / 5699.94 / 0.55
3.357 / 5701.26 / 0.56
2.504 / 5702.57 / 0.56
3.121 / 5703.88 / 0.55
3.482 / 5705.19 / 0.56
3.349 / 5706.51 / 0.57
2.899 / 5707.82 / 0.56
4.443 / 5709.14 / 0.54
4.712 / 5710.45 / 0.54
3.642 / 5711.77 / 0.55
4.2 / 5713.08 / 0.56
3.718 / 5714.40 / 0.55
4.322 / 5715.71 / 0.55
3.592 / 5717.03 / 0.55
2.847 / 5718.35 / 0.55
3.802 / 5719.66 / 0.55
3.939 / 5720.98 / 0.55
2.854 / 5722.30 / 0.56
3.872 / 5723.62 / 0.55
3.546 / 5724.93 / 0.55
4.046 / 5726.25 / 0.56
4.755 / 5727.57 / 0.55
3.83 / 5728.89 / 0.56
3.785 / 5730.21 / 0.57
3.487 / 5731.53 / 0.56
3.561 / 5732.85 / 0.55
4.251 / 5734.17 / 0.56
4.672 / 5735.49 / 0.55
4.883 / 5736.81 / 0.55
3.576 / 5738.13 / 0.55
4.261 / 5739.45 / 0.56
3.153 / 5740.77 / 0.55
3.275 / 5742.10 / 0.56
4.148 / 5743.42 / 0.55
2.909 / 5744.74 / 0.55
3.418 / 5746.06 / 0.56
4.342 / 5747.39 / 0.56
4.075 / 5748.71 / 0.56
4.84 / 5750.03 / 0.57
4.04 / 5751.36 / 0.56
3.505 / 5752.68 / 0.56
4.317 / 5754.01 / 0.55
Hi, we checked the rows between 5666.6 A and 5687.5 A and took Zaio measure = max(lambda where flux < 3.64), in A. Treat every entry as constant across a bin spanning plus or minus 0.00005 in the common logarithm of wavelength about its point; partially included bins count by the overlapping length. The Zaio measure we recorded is 5685.52 A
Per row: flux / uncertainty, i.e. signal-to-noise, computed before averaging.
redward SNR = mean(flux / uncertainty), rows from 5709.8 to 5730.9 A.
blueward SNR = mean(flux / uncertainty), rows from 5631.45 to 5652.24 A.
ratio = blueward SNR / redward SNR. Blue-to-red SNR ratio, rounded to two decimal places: 1.05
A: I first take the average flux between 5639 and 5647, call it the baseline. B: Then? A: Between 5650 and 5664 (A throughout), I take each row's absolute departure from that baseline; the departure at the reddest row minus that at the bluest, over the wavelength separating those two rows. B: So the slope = -0.009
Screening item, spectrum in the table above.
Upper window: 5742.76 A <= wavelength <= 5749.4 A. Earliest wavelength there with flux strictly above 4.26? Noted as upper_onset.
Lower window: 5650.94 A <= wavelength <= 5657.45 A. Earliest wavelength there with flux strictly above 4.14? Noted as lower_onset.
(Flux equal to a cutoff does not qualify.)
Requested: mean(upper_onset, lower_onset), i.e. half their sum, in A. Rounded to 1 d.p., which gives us 5701.4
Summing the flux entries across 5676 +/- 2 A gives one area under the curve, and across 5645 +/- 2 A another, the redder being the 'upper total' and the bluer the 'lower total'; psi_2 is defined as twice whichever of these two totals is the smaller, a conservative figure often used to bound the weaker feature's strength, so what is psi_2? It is 21.9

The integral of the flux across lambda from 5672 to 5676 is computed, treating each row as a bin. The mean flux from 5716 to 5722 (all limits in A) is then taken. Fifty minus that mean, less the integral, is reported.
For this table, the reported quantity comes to 32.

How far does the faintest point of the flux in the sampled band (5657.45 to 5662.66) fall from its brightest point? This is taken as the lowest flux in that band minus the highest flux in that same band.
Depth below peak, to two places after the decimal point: -0.71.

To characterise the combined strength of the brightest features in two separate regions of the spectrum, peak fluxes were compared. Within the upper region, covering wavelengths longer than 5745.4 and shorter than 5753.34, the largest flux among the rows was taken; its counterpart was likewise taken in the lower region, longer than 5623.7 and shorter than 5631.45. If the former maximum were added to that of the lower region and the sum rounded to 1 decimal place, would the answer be 9.4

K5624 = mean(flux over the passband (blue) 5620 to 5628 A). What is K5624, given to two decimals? 4.43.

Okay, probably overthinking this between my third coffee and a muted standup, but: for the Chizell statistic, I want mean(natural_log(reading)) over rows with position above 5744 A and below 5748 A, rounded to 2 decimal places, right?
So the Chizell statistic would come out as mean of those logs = 1.26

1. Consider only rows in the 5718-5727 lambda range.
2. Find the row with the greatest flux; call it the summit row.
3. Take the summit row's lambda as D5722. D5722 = 5726.25 A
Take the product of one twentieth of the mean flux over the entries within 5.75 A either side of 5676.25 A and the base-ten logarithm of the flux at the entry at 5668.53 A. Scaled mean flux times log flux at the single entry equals 0.119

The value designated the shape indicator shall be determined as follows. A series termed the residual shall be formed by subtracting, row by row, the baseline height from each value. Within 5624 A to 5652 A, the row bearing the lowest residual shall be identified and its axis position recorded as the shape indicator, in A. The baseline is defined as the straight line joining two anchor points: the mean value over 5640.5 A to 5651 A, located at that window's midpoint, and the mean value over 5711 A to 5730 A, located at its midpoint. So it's 5635.99 A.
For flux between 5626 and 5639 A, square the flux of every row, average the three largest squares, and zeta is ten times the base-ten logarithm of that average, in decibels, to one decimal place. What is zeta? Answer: 12.7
